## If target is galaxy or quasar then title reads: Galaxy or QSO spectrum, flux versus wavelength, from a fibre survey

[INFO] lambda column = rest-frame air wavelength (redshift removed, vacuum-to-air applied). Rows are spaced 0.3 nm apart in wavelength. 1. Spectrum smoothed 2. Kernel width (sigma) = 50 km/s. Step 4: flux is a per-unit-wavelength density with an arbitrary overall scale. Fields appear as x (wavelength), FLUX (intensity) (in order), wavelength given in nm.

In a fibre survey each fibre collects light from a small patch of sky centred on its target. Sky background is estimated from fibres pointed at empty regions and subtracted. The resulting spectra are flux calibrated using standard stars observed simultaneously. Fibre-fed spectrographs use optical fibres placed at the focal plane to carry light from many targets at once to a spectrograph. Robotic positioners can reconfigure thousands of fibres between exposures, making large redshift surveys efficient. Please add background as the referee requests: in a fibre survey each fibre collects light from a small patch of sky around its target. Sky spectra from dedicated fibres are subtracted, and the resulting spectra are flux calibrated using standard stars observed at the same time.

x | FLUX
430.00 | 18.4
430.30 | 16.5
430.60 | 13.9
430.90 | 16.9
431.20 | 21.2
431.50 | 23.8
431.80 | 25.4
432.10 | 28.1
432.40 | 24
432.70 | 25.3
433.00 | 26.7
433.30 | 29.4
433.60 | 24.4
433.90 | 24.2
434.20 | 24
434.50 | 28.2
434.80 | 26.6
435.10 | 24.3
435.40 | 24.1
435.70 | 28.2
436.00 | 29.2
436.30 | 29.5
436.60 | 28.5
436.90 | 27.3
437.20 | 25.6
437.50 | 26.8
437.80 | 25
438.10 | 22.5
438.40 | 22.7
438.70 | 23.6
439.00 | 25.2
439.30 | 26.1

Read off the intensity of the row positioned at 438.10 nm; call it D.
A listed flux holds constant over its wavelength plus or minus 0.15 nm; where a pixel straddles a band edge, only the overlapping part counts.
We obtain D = 22.5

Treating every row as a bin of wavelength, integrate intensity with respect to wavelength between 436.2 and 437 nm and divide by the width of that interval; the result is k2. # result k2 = 28.4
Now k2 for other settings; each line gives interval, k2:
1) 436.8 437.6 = 26.5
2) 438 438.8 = 22.9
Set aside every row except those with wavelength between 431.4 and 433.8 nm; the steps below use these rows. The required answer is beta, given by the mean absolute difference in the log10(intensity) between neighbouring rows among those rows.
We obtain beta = 0.044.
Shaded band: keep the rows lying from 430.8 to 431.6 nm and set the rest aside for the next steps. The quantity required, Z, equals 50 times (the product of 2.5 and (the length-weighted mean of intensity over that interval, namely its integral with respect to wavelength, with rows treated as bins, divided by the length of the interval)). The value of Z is 2584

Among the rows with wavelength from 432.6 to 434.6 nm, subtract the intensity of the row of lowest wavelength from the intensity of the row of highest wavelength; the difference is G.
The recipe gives 3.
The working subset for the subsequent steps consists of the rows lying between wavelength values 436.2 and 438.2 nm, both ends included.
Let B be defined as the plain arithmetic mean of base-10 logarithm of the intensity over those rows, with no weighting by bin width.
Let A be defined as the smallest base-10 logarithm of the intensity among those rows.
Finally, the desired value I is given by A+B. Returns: 2.77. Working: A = 1.35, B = 1.42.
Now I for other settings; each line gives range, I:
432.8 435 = 2.80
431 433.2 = 2.72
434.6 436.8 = 2.82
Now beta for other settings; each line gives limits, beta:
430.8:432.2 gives 0.055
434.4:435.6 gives 0.023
